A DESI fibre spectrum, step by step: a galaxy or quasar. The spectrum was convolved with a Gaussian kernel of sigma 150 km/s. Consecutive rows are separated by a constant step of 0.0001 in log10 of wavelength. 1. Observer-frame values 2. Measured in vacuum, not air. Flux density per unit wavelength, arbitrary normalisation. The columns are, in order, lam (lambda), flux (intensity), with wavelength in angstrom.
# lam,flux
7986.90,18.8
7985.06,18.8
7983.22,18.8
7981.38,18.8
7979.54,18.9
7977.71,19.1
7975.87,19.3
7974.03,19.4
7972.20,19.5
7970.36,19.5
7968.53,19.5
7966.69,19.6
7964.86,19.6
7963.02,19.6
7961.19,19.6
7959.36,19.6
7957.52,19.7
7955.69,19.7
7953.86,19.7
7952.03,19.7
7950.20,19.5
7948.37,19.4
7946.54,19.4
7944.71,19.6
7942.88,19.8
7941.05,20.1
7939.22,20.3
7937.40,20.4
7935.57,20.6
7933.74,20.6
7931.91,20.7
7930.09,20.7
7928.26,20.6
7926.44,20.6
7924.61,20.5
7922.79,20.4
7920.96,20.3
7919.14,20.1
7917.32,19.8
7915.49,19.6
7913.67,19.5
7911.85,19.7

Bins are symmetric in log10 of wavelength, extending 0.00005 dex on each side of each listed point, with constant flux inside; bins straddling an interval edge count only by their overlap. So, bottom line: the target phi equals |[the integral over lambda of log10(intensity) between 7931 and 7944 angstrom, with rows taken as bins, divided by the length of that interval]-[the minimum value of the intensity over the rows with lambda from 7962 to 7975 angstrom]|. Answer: 18.1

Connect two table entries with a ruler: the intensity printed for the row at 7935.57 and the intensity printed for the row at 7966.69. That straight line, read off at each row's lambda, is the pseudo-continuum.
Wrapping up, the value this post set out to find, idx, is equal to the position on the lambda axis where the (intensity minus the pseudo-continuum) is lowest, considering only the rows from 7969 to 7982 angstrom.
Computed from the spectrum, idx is 7981.38 angstrom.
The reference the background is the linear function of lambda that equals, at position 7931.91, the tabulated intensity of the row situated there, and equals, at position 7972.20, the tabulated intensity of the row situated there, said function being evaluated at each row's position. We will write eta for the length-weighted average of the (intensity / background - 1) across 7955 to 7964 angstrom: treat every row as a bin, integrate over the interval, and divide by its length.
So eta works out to -0.012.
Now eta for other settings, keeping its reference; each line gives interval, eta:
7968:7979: -0.005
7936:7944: -0.015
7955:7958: -0.013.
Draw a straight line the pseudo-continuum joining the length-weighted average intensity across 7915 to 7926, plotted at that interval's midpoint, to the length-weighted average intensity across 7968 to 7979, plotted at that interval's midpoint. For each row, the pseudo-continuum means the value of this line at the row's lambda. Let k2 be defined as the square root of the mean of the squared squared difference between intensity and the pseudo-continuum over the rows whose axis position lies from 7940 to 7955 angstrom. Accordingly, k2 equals 0.07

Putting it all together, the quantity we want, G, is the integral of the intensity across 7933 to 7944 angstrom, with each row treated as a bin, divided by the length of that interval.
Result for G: 20.3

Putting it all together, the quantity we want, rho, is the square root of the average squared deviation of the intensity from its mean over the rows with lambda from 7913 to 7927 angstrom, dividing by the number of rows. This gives 0.39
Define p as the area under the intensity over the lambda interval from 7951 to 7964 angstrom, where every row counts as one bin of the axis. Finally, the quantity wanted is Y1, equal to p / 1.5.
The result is 170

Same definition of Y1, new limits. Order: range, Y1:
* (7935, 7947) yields 160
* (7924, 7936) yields 165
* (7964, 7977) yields 169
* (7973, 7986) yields 165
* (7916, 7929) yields 176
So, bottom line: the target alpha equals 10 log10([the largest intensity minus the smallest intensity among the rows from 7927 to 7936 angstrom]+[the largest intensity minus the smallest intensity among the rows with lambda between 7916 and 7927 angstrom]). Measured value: -0.5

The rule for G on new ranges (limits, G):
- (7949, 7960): 19.6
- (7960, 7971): 19.6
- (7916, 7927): 20.2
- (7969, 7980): 19.3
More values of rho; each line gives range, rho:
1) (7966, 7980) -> 0.22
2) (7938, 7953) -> 0.31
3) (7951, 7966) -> 0.05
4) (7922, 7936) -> 0.09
